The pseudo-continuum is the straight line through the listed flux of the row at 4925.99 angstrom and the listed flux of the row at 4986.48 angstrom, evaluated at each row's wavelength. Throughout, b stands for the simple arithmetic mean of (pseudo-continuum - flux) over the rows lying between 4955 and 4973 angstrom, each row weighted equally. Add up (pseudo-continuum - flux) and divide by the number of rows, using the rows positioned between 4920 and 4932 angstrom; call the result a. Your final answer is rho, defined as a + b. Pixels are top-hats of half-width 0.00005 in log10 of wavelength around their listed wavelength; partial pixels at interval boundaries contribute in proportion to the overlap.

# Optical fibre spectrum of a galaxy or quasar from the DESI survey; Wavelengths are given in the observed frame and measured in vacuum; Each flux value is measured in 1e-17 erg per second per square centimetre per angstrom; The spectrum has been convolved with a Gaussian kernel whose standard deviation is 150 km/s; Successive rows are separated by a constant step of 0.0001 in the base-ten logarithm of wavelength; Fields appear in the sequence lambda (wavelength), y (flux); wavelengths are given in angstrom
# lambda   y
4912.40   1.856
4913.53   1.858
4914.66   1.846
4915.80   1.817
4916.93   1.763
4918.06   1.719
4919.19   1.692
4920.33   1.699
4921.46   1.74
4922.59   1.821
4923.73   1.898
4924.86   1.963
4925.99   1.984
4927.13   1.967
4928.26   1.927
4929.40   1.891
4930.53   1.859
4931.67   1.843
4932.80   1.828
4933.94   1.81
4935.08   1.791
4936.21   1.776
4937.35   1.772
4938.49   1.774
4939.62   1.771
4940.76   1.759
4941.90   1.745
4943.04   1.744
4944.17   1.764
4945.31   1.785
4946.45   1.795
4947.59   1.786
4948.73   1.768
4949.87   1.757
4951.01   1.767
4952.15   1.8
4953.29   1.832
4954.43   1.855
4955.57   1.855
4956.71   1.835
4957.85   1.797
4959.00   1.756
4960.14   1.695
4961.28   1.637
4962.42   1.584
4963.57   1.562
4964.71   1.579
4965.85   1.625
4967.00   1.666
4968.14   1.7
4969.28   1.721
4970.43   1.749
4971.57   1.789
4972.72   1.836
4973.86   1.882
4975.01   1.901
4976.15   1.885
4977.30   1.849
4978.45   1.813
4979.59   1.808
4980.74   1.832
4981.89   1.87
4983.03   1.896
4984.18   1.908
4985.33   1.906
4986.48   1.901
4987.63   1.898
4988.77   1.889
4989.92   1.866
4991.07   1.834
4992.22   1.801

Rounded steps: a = 0.112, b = 0.220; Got 0.332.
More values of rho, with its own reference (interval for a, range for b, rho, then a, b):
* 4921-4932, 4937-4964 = 0.286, 0.094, 0.192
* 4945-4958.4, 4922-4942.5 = 0.278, 0.146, 0.132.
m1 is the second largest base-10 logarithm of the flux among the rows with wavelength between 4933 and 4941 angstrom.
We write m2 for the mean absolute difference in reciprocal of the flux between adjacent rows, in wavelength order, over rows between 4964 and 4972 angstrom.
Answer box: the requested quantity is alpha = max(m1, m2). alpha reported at 0.253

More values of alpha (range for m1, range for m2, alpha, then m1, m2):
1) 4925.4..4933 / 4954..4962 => 0.294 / 0.294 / 0.0120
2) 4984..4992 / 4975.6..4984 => 0.280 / 0.280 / 0.0080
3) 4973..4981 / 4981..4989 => 0.275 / 0.275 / 0.0027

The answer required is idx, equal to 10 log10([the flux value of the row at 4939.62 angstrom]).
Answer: 2.48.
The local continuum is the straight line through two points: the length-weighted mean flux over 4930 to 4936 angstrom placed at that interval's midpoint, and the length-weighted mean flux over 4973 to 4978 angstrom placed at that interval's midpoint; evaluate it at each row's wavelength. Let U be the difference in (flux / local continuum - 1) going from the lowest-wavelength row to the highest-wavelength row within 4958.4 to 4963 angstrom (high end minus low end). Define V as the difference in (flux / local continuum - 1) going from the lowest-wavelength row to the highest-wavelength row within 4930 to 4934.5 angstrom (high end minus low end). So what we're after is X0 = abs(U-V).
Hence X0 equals 0.0655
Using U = -0.09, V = -0.03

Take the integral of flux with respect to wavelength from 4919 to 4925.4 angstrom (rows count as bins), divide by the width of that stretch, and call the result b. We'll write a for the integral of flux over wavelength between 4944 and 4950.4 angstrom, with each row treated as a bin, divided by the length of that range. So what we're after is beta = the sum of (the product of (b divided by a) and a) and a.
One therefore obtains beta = 3.58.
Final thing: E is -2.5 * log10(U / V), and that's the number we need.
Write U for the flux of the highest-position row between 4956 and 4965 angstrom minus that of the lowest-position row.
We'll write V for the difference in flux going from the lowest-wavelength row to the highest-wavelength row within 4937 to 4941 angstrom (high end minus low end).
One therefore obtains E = -3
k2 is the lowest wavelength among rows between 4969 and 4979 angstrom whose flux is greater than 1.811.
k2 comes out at 4972.72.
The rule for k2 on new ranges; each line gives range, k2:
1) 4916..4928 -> 4922.59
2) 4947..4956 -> 4953.29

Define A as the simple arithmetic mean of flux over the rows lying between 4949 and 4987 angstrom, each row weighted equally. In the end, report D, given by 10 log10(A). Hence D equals 2.51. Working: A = 1.78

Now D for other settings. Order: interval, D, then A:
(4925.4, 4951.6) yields 2.58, 1.81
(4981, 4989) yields 2.78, 1.90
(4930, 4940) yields 2.56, 1.80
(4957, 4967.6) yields 2.19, 1.66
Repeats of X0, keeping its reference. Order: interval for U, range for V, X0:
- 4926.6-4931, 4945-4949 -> 0.0504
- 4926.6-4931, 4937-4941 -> 0.0525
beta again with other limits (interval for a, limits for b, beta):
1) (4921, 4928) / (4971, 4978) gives 3.76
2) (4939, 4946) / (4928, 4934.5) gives 3.62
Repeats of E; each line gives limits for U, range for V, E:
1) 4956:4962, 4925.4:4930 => -1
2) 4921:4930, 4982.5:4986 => -3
